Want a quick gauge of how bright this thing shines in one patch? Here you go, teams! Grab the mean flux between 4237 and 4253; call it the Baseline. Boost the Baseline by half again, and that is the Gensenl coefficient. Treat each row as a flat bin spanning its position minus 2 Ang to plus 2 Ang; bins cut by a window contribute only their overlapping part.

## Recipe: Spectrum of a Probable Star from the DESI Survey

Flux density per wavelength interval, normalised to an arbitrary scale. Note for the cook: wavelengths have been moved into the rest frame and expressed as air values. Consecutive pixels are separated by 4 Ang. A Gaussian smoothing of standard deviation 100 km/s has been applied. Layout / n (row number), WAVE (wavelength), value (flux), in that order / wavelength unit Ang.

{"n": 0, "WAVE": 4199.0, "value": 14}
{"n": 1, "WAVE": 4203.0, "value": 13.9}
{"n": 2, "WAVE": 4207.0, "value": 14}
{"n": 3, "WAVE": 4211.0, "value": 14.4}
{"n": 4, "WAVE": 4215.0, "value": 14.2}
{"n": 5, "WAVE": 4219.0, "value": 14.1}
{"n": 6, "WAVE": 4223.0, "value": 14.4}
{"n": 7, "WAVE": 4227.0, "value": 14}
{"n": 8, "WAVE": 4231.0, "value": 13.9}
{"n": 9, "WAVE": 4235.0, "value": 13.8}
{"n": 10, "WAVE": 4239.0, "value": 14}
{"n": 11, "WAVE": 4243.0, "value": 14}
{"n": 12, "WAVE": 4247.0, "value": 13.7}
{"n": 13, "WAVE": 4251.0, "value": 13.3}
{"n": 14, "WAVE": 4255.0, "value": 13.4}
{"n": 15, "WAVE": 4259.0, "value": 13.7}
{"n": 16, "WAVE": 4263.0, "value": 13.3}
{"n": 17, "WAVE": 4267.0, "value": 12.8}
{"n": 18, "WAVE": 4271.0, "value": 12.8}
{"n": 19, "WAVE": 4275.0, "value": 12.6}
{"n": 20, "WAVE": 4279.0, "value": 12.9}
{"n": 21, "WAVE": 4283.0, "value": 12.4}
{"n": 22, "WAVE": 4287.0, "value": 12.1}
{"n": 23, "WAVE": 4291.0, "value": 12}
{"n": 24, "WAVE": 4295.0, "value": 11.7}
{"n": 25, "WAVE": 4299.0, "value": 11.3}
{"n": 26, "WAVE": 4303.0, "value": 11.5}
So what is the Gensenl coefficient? 20.6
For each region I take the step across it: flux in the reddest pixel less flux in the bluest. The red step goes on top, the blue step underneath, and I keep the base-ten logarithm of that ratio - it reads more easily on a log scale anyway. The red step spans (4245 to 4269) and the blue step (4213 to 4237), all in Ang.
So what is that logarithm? 0.35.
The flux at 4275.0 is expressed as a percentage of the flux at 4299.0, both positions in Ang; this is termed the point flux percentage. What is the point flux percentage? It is 112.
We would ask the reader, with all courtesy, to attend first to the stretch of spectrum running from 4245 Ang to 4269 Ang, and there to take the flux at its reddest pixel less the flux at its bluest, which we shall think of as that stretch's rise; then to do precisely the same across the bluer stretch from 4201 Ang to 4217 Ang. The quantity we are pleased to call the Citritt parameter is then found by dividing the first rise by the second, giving -3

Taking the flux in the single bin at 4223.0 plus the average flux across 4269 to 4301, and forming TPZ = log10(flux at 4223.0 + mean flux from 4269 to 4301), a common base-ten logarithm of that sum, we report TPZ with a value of 1.43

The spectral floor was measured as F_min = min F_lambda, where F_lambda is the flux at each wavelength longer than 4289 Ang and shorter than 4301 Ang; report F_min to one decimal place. 11.3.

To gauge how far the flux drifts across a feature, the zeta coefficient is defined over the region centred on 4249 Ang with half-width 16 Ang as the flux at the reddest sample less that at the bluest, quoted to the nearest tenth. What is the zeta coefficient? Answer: -0.5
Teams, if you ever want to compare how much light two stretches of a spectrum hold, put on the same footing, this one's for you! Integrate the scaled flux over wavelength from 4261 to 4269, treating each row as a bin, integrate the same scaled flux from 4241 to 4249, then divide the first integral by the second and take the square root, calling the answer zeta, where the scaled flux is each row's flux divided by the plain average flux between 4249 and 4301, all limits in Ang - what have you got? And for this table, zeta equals 0.971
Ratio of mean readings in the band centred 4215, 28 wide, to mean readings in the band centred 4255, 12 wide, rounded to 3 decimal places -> 1.050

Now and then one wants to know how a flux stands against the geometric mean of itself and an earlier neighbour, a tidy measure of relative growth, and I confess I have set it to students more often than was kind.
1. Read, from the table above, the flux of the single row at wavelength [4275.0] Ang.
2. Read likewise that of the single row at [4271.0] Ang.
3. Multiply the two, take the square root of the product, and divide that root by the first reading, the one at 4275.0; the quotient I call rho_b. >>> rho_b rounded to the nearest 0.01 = 1.01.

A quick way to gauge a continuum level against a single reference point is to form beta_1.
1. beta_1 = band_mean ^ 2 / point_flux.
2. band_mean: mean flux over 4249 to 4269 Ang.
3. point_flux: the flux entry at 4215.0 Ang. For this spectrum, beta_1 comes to 12.5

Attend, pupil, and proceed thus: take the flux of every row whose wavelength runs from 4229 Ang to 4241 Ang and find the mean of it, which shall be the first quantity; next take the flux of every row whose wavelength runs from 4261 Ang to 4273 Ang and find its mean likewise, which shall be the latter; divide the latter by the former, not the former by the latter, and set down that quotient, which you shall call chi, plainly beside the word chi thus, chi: 0.93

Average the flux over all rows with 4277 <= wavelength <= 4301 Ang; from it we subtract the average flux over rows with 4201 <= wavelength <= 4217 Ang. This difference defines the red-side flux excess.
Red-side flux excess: -2.06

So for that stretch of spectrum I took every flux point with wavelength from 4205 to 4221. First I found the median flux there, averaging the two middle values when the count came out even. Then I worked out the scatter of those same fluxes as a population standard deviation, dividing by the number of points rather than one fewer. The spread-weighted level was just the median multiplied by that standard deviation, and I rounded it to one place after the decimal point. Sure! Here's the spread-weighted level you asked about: 2.1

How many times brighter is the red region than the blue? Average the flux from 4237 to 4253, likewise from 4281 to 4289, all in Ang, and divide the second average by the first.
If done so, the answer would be 0.89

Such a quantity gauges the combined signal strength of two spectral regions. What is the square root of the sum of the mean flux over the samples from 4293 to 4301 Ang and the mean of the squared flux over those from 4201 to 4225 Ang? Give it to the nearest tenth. 14.6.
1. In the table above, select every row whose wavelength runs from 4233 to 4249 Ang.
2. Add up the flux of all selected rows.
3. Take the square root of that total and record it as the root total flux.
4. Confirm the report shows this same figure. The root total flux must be 7.4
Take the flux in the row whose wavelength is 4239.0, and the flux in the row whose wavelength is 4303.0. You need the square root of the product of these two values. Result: 12.7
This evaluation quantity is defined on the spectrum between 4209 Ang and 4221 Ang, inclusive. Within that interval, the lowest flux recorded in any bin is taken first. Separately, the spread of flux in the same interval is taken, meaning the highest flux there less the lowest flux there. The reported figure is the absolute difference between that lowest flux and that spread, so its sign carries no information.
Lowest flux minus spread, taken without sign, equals 13.8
